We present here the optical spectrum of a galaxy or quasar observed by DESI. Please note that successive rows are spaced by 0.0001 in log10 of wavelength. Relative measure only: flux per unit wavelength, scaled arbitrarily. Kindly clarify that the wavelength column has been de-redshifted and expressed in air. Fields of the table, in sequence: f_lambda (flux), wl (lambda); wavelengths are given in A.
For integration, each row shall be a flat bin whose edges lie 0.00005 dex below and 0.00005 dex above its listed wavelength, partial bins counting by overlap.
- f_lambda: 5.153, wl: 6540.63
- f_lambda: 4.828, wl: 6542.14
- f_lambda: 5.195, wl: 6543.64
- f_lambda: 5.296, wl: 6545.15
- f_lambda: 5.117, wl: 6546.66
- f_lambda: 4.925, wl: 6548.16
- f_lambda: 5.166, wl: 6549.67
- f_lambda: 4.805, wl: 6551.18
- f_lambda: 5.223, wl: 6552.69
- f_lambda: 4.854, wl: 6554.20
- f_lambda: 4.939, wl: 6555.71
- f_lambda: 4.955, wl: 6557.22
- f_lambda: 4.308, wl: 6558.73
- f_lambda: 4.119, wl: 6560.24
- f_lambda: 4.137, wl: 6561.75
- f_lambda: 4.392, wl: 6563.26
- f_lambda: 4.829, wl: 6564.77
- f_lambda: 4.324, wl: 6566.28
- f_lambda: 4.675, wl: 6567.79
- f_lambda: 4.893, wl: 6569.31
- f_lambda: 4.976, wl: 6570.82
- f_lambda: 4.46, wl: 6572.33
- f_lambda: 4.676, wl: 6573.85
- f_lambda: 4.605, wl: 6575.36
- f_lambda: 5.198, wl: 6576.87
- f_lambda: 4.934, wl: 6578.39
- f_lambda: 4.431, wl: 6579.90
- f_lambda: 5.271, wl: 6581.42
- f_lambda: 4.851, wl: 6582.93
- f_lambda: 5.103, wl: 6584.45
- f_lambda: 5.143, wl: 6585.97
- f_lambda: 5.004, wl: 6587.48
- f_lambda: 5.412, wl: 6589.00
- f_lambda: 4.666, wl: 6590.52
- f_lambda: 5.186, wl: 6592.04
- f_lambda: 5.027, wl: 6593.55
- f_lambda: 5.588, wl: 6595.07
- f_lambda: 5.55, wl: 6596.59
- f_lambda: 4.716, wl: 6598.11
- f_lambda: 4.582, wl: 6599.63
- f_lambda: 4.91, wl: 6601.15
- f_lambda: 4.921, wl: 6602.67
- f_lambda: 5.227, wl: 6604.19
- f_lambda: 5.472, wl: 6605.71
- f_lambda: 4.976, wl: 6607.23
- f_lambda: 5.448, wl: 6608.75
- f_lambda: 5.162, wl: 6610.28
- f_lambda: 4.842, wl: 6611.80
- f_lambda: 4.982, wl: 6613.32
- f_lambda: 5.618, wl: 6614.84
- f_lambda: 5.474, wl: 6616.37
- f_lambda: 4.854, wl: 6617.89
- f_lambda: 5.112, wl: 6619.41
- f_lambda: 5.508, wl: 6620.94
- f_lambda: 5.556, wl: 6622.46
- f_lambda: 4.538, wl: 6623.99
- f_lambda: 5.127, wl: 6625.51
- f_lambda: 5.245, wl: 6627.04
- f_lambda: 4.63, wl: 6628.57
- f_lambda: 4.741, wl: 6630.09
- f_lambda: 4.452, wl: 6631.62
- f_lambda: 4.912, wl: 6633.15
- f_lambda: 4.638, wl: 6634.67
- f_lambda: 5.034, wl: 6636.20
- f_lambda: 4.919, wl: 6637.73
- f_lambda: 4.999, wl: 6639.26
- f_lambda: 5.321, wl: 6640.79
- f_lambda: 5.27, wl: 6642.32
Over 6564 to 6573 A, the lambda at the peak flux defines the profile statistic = 6570.82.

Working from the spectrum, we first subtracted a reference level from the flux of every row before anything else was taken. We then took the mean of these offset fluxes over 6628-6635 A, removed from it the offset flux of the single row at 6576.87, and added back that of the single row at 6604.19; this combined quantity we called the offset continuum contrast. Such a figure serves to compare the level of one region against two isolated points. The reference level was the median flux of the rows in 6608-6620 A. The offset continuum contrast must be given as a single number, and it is -0.43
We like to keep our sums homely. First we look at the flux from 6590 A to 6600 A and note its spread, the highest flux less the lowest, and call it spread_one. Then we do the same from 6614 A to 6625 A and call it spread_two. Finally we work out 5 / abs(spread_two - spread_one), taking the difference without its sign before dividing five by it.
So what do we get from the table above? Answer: 68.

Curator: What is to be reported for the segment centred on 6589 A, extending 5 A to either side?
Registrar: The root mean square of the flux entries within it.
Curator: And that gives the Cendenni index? 5.1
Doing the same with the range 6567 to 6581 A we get 4.8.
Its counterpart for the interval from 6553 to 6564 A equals 4.5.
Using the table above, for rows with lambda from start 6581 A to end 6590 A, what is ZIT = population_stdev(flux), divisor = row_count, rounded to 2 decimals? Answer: 0.18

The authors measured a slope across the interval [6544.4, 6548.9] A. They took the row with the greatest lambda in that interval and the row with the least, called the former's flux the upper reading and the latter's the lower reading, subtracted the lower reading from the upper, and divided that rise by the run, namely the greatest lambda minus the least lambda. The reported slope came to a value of -0.12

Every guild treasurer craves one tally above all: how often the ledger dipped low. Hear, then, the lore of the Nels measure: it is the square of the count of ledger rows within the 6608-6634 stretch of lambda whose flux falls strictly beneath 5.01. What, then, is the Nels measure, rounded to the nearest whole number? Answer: 64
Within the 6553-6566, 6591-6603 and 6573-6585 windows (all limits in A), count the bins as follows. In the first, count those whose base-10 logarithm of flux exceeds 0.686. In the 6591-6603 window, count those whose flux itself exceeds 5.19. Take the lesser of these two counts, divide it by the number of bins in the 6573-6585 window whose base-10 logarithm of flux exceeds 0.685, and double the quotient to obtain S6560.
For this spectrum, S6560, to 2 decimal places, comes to 0.80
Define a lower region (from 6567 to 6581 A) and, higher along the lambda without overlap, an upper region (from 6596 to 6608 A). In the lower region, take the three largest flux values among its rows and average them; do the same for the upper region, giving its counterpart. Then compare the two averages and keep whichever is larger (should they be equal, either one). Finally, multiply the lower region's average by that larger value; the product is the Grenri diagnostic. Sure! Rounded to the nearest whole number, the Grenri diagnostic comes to 27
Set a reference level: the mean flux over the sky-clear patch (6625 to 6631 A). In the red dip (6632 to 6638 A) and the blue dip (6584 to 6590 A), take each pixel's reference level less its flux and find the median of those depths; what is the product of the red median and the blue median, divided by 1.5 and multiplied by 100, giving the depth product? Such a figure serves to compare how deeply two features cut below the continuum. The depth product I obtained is 0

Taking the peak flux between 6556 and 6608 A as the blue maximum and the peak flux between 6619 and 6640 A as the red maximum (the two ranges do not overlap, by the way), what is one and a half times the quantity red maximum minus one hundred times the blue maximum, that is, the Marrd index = -830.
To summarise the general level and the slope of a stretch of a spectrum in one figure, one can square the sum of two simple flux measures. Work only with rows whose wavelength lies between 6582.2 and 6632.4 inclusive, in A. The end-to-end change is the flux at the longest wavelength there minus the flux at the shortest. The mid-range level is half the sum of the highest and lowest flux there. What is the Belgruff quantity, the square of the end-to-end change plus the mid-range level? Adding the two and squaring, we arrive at 21.5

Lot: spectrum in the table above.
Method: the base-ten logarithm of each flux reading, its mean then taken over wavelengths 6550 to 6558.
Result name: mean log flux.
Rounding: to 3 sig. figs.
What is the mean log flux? 0.695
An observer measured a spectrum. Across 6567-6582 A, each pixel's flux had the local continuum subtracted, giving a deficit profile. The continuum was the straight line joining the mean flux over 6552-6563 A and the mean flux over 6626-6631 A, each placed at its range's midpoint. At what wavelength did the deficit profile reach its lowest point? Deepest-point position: 6579.90 A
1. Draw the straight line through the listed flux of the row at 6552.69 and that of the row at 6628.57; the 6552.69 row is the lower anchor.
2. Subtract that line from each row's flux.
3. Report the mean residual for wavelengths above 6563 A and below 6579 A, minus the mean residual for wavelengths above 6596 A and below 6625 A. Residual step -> -0.7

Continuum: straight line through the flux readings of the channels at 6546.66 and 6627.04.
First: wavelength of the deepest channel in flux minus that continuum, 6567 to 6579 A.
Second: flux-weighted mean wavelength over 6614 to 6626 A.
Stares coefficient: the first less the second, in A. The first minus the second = -47.7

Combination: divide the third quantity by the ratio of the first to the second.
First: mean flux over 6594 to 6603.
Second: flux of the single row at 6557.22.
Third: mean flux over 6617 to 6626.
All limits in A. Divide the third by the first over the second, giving 5.03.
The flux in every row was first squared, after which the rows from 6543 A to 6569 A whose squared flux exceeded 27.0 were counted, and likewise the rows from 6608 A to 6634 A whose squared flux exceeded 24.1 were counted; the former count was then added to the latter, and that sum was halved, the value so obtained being 6.5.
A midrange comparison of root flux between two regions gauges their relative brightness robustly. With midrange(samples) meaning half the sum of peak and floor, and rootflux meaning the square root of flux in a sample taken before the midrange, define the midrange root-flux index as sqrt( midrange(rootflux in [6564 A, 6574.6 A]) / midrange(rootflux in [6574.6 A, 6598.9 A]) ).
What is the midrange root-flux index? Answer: 0.98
